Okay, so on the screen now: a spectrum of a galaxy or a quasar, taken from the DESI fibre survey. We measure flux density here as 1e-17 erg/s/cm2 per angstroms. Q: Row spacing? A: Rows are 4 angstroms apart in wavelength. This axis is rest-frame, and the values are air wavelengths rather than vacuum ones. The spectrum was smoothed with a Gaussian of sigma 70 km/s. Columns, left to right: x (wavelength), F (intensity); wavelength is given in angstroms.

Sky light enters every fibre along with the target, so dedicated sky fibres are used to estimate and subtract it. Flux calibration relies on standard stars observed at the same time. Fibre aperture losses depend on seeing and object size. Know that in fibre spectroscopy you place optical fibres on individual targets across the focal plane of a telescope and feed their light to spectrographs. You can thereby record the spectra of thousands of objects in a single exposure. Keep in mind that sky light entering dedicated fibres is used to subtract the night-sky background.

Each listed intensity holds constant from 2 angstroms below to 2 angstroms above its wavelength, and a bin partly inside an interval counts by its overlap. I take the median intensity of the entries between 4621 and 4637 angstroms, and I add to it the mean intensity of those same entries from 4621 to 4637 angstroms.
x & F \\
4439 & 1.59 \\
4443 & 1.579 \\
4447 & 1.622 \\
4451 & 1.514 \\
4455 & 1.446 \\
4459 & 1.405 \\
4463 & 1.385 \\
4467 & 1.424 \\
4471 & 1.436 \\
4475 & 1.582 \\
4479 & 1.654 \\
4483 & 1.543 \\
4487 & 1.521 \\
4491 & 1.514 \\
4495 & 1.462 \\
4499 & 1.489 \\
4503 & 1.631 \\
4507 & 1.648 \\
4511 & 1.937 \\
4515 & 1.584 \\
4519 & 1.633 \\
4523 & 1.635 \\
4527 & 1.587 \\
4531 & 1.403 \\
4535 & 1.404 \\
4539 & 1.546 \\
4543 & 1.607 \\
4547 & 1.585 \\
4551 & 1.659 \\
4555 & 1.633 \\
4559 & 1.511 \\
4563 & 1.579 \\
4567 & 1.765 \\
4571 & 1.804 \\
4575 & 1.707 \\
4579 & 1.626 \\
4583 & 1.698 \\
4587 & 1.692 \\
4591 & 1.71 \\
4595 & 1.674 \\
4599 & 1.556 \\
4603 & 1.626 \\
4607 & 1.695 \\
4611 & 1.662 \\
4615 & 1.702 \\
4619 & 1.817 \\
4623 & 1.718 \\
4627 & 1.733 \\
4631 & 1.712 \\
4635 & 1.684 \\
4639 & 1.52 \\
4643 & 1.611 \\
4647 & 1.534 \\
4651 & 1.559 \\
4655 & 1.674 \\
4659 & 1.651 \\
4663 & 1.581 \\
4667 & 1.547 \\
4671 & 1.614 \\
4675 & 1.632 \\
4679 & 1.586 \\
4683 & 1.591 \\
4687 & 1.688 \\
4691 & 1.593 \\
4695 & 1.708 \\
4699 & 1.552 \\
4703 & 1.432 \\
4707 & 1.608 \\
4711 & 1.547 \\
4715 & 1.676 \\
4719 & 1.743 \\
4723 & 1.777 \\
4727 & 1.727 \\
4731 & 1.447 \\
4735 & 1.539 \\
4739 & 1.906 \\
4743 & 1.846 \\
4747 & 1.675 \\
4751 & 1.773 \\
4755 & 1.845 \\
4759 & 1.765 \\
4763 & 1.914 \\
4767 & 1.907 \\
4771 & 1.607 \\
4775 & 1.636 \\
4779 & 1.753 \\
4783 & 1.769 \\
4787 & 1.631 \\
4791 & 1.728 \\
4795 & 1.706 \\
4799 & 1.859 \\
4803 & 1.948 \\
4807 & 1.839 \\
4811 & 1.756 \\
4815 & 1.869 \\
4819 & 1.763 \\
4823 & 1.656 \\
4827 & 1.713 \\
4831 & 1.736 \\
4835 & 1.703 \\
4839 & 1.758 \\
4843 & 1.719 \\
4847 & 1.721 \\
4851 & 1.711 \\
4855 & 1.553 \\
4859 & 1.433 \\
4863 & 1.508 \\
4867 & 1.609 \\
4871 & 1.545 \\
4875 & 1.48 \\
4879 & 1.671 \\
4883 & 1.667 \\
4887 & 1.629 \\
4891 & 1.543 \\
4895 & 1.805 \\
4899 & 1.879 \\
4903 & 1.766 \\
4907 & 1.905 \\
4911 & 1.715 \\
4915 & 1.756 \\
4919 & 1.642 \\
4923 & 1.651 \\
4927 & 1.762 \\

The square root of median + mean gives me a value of 1.85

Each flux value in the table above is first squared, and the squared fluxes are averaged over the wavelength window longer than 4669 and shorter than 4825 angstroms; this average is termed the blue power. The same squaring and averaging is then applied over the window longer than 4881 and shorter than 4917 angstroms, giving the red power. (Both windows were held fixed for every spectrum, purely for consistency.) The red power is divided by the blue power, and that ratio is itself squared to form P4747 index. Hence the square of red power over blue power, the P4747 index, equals 1.08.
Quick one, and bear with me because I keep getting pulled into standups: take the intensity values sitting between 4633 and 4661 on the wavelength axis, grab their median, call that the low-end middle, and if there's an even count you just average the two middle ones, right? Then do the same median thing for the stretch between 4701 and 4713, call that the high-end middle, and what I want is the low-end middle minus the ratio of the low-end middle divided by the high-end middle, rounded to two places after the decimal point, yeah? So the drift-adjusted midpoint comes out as 0.57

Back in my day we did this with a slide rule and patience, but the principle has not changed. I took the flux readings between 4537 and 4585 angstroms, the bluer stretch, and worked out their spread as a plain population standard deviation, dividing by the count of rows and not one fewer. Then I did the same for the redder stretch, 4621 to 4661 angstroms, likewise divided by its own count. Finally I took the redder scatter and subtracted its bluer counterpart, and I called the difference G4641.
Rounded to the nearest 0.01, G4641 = -0.01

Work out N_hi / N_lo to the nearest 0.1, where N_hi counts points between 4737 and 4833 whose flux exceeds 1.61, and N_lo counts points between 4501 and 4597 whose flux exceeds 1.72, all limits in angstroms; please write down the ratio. 7.7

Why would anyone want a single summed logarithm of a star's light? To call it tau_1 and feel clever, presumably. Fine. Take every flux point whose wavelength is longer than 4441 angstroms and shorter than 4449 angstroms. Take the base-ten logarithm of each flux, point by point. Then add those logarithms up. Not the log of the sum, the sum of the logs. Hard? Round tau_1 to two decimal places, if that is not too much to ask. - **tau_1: 0.41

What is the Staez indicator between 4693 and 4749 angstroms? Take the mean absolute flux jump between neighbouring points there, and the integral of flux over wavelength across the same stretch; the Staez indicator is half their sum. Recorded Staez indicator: 46.4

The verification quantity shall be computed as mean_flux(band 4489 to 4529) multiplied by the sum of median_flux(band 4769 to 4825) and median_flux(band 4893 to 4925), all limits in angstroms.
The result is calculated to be 5.67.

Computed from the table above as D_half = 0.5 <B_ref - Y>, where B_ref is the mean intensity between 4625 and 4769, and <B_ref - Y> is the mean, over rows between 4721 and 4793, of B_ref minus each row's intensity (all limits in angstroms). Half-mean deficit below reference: -0.036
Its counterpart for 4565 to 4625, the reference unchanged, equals -0.016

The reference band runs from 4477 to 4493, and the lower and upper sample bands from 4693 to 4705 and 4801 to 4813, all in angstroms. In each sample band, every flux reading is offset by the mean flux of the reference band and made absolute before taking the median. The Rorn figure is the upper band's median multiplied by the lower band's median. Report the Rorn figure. 0.035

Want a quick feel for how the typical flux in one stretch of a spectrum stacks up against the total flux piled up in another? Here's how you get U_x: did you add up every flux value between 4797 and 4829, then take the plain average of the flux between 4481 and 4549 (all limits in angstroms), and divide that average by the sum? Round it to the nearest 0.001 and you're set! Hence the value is 0.109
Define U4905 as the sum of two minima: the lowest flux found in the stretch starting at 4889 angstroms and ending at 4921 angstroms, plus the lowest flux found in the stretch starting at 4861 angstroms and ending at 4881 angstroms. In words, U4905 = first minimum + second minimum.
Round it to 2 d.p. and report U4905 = 3.02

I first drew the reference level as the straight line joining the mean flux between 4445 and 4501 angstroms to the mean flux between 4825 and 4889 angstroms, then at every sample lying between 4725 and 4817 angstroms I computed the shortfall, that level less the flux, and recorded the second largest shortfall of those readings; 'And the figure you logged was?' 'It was 0.05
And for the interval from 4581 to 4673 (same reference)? 0.03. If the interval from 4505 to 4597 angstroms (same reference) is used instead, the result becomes 0.12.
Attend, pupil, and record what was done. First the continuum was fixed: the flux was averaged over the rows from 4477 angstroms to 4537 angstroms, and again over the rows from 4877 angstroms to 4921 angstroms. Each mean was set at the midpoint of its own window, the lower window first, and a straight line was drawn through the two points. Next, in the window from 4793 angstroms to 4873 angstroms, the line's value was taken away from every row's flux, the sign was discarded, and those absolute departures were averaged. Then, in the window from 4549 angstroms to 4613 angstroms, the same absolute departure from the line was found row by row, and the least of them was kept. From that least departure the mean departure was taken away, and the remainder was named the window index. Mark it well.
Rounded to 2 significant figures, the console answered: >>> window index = -0.087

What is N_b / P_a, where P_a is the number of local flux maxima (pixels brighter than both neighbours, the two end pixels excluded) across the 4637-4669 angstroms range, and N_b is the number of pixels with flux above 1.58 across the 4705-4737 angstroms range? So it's 2.5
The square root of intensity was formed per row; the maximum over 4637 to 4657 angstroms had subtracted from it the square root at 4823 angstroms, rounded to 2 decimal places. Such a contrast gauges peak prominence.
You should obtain 0.01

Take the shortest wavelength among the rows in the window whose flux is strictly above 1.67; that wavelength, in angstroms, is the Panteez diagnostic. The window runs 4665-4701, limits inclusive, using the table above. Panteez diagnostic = 4687 angstroms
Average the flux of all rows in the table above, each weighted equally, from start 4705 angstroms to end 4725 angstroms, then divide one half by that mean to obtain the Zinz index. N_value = 0.299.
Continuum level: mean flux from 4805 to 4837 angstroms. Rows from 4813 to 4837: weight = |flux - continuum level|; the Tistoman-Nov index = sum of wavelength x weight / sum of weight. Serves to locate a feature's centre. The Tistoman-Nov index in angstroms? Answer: 4822.9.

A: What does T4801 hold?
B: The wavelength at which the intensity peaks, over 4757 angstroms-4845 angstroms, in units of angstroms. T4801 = 4803 angstroms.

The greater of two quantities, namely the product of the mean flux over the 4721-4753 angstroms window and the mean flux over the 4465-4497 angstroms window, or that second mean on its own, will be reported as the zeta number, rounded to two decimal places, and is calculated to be 2.60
